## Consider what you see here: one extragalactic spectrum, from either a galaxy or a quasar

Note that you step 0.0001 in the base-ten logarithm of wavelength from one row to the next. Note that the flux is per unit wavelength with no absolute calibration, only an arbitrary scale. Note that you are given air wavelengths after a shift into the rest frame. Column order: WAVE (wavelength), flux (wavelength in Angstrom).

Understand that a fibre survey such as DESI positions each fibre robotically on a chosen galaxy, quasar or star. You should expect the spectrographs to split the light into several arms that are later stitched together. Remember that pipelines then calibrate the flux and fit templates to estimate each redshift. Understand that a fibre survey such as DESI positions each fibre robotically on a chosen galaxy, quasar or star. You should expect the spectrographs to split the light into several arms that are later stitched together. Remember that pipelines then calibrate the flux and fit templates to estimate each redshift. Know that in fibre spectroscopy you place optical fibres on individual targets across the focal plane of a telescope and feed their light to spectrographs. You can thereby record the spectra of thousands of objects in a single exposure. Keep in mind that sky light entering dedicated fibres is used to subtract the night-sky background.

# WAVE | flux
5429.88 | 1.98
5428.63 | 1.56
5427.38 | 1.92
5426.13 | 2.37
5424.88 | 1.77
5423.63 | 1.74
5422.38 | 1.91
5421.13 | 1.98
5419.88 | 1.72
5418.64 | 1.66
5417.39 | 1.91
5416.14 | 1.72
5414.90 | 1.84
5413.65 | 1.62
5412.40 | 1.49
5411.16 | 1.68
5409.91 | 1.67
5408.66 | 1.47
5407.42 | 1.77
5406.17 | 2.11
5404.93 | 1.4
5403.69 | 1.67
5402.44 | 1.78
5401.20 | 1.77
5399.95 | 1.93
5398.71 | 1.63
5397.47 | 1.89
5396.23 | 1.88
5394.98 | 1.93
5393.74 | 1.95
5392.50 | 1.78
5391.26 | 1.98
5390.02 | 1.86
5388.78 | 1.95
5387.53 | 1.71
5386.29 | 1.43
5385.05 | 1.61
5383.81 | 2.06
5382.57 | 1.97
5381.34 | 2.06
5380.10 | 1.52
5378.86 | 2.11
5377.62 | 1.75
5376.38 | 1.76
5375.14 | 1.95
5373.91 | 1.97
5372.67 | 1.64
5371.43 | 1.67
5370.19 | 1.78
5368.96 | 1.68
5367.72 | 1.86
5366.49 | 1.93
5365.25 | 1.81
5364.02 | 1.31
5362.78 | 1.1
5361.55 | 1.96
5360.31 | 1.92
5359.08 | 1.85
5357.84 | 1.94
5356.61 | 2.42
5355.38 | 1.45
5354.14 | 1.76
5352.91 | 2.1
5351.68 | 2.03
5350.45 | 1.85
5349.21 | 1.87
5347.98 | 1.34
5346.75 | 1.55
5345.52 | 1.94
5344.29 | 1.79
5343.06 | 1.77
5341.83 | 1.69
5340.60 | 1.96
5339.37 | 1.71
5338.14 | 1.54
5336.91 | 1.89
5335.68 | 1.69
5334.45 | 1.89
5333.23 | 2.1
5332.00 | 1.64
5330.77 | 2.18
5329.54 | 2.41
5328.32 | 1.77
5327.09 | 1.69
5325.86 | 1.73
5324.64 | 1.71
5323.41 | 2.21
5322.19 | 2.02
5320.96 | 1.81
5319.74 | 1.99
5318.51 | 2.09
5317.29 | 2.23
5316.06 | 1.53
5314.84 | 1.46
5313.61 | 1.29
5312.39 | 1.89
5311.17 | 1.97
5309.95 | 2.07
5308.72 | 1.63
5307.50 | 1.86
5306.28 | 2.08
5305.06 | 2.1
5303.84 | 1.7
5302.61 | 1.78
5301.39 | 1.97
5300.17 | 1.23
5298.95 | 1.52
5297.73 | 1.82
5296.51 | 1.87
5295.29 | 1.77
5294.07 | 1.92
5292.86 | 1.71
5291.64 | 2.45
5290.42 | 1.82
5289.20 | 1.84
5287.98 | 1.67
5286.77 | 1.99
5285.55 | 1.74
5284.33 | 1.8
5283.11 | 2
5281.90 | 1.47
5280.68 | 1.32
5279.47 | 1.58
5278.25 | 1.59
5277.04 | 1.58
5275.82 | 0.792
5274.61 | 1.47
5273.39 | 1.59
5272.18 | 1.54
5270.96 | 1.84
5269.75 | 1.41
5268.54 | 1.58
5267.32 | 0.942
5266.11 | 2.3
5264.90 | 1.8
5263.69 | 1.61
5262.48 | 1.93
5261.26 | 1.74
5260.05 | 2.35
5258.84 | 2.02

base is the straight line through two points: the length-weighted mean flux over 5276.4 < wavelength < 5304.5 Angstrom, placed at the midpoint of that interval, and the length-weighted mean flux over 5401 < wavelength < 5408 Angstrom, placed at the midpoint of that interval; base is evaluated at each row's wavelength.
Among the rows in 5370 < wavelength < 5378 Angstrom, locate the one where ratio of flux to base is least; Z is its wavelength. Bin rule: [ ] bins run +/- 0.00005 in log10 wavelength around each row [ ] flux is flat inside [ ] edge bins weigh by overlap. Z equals 5372.67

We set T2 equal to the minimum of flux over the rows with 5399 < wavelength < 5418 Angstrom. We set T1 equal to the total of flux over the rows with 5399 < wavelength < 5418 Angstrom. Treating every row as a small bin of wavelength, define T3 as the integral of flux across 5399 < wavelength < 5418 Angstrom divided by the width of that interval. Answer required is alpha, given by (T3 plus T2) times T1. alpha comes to 81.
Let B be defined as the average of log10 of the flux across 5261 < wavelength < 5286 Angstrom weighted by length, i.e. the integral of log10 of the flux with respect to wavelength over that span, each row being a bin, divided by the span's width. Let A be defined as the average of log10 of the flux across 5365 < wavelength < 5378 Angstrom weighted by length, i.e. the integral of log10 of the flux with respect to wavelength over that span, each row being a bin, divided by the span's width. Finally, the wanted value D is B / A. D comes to 0.8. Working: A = 0.255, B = 0.19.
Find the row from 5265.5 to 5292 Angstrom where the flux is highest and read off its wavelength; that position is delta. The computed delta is 5291.64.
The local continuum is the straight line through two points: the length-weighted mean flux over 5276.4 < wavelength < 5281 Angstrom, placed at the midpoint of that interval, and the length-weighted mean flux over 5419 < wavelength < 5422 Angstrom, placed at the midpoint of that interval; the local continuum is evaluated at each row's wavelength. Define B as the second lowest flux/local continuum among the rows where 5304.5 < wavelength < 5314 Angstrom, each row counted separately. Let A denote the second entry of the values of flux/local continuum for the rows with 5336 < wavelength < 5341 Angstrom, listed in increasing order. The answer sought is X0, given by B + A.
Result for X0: 2.05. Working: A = 1.03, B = 1.02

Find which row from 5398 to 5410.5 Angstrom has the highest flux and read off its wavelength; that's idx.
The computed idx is 5406.17 Angstrom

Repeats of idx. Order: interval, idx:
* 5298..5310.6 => 5305.06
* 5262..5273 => 5266.11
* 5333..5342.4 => 5333.23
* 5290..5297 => 5291.64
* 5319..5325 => 5323.41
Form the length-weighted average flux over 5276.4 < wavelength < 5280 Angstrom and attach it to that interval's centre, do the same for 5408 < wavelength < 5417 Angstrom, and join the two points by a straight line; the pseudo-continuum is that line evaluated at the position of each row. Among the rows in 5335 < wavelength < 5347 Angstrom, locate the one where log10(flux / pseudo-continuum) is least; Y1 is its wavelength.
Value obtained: 5338.14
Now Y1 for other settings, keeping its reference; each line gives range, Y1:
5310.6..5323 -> 5313.61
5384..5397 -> 5386.29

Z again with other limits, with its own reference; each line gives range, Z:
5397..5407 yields 5404.93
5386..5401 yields 5386.29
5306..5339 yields 5313.61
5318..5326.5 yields 5324.64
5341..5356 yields 5347.98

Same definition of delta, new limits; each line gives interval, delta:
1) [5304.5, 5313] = 5305.06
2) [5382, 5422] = 5406.17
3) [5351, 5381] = 5356.61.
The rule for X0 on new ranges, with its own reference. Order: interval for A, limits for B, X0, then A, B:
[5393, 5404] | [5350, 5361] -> 1.97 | 0.93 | 1.04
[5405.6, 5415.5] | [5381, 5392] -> 1.73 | 0.82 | 0.91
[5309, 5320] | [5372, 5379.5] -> 1.91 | 0.91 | 1.00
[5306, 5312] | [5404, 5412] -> 1.98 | 1.17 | 0.81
